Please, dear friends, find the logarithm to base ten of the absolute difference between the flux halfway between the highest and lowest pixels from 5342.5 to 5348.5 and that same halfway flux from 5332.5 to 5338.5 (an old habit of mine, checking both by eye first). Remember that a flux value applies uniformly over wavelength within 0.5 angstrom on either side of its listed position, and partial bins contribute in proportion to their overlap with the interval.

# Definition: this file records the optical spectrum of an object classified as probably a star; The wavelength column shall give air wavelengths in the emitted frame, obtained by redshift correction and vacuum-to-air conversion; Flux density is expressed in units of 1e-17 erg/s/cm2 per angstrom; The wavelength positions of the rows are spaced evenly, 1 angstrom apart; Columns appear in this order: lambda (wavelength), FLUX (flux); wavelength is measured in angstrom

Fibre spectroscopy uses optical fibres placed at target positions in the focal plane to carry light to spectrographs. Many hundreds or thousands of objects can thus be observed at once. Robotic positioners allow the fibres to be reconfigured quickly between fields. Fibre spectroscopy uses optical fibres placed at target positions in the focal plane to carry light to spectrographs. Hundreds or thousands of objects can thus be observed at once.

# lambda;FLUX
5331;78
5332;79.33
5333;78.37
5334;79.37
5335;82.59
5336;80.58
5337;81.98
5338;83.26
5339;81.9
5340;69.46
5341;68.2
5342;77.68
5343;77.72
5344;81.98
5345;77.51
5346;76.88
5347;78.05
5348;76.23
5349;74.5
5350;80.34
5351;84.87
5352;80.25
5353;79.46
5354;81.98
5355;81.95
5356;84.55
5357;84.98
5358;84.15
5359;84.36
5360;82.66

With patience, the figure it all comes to 0.2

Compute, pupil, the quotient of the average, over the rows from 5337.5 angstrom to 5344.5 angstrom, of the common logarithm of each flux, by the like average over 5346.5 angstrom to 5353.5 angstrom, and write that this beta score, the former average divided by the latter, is 0.99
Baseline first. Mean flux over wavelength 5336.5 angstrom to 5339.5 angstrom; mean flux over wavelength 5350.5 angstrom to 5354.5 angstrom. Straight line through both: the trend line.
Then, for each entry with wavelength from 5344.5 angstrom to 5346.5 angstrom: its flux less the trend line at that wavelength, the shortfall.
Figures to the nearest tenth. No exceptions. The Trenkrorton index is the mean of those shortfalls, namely -4.8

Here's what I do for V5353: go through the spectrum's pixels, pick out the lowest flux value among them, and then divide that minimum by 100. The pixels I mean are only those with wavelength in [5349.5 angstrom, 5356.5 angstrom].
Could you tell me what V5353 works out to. 0.795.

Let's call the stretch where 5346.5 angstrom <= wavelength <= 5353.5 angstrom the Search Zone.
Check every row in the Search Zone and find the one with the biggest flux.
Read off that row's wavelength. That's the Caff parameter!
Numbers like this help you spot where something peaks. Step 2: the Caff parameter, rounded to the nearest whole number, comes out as 5351 angstrom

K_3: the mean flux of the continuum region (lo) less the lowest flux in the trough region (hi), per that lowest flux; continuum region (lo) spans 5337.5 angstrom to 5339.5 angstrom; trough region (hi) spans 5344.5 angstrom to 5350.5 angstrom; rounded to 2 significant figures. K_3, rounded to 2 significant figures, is 0.11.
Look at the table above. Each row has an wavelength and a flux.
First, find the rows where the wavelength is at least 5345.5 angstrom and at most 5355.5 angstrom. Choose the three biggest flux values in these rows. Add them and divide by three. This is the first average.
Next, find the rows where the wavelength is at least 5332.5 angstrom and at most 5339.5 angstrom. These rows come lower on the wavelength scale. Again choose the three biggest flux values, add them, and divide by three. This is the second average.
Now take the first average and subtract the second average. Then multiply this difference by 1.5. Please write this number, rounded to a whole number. 0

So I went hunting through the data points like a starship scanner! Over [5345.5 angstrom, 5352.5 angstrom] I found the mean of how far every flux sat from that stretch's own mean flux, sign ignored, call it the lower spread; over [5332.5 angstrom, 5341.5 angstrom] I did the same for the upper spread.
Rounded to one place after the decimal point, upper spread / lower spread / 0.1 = 16.1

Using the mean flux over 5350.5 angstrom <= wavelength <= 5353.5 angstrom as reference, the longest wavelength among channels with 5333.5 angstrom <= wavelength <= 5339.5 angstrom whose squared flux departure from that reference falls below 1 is 5339 angstrom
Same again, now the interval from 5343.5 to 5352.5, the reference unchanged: 5344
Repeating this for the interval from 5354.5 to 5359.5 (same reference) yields 5355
